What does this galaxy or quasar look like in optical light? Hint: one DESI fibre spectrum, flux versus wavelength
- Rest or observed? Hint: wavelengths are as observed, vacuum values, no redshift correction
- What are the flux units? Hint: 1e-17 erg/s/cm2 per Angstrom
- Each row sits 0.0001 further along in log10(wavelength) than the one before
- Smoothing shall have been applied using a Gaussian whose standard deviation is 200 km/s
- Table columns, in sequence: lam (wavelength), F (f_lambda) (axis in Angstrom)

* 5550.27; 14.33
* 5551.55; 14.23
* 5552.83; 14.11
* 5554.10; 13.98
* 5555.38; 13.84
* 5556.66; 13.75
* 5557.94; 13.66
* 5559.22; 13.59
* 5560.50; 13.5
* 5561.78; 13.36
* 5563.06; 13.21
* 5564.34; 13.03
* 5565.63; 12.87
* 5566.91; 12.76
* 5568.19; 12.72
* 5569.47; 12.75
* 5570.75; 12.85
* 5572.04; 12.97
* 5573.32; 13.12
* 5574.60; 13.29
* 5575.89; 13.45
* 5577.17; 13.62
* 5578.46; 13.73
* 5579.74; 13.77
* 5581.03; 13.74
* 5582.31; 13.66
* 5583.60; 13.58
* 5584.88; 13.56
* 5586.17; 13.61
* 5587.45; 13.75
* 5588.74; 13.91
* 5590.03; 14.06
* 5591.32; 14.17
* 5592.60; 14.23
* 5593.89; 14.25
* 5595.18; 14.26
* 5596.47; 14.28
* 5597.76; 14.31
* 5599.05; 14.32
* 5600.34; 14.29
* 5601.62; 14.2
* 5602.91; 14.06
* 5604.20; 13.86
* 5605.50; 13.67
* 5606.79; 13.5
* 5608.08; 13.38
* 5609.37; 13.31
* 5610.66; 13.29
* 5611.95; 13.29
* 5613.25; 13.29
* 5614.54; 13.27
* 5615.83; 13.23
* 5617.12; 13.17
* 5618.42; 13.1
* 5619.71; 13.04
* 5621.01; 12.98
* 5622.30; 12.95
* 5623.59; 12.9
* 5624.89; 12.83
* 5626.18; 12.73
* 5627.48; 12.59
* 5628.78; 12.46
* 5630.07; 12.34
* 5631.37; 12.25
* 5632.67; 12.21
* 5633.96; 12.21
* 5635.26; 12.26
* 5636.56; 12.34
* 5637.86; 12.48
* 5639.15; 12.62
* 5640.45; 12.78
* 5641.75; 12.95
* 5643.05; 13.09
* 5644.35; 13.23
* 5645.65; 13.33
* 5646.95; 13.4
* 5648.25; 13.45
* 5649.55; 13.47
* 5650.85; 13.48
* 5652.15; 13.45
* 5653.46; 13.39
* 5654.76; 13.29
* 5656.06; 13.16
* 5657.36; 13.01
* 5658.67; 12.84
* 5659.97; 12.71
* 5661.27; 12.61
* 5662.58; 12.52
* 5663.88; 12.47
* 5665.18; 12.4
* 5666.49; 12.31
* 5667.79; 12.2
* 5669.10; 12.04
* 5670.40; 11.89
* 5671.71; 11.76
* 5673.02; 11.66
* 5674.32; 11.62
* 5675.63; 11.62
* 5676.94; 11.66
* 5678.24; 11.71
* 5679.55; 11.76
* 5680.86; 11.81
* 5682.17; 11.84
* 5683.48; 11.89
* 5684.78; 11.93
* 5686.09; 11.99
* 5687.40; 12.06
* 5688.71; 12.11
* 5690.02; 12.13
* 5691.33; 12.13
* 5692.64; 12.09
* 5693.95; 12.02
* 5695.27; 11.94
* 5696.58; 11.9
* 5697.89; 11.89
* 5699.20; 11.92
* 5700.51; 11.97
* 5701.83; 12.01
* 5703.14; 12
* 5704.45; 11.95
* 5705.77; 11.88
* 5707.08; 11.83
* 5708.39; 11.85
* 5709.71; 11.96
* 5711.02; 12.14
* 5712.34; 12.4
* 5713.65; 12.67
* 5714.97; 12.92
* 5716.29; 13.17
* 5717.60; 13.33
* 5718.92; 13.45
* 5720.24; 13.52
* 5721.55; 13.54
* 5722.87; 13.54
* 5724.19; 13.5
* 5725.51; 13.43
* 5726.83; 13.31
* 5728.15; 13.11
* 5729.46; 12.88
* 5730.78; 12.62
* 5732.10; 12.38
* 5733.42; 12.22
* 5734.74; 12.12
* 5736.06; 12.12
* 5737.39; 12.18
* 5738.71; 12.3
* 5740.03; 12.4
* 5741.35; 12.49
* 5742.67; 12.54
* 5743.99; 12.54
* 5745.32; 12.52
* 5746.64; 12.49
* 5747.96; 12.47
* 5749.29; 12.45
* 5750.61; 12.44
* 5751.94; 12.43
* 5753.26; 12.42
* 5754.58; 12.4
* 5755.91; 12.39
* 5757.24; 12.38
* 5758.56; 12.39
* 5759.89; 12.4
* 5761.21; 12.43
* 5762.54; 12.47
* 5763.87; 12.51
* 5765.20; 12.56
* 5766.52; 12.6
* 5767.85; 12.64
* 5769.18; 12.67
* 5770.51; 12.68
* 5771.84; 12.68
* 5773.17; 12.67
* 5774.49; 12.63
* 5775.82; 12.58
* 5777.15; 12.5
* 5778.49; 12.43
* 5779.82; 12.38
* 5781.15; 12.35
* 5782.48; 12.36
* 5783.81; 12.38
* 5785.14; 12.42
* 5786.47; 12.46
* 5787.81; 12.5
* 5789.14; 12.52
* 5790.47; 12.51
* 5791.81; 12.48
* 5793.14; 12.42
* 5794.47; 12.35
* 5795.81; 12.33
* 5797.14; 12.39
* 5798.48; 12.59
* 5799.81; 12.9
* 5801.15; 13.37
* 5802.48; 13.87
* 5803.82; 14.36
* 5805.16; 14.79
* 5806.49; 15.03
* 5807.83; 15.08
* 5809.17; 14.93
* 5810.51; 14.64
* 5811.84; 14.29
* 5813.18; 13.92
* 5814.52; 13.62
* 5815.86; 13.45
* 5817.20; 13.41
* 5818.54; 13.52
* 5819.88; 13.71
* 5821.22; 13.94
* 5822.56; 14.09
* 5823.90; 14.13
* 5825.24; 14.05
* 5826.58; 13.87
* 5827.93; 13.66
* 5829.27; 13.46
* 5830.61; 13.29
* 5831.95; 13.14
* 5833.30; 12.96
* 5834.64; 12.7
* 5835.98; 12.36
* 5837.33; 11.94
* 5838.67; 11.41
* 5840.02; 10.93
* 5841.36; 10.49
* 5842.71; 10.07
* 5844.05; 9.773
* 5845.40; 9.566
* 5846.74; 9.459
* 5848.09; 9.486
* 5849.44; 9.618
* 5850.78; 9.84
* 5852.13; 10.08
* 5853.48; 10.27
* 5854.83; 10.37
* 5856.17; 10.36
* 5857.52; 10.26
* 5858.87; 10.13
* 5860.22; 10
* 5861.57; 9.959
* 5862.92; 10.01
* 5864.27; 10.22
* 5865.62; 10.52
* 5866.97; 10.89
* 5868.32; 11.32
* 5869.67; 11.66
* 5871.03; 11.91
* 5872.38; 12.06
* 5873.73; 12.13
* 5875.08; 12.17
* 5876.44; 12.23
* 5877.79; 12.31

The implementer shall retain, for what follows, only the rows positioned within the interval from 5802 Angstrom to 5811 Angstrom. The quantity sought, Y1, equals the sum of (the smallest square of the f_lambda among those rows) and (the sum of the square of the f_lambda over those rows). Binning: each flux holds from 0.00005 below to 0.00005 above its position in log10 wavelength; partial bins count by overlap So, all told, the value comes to 1700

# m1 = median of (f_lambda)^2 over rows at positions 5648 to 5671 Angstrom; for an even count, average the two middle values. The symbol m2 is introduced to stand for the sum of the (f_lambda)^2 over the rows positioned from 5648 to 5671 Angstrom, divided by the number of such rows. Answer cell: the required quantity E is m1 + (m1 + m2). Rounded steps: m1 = 163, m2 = 165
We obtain 491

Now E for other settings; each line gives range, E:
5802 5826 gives 597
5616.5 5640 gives 478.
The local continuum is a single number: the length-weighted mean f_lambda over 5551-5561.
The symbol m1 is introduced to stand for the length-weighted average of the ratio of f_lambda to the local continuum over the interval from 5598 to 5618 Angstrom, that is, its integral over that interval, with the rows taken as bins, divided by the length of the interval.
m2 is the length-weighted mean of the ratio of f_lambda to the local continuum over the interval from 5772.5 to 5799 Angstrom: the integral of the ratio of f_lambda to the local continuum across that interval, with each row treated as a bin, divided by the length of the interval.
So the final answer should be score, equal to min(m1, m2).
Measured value 0.900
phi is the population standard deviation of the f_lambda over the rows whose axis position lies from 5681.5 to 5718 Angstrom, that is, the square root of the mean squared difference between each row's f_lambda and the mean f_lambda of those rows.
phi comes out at 0.4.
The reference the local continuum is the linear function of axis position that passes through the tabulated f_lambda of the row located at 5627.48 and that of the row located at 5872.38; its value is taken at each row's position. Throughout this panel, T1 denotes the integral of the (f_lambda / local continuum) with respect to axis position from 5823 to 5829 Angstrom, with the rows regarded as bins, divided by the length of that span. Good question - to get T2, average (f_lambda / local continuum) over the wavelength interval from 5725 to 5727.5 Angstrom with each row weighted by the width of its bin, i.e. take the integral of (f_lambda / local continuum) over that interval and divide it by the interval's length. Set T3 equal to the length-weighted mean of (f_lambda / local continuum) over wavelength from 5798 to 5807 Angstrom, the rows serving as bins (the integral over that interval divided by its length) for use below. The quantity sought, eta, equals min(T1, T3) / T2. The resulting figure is 1.05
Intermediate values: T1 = 1.14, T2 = 1.08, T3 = 1.14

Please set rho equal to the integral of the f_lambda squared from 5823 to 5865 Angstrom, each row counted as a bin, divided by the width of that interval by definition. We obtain 129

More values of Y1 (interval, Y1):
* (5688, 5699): 1298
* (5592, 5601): 1629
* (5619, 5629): 1468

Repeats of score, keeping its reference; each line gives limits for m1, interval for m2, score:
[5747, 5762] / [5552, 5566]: 0.897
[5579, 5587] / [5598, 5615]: 0.988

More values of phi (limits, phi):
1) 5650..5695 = 0.6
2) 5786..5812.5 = 1.1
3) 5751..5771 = 0.1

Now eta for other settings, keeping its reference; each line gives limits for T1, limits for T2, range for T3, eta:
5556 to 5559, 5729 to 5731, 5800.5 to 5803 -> 1.04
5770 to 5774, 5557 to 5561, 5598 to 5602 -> 0.97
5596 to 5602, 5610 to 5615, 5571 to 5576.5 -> 0.98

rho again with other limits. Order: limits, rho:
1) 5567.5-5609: 188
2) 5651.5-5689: 151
